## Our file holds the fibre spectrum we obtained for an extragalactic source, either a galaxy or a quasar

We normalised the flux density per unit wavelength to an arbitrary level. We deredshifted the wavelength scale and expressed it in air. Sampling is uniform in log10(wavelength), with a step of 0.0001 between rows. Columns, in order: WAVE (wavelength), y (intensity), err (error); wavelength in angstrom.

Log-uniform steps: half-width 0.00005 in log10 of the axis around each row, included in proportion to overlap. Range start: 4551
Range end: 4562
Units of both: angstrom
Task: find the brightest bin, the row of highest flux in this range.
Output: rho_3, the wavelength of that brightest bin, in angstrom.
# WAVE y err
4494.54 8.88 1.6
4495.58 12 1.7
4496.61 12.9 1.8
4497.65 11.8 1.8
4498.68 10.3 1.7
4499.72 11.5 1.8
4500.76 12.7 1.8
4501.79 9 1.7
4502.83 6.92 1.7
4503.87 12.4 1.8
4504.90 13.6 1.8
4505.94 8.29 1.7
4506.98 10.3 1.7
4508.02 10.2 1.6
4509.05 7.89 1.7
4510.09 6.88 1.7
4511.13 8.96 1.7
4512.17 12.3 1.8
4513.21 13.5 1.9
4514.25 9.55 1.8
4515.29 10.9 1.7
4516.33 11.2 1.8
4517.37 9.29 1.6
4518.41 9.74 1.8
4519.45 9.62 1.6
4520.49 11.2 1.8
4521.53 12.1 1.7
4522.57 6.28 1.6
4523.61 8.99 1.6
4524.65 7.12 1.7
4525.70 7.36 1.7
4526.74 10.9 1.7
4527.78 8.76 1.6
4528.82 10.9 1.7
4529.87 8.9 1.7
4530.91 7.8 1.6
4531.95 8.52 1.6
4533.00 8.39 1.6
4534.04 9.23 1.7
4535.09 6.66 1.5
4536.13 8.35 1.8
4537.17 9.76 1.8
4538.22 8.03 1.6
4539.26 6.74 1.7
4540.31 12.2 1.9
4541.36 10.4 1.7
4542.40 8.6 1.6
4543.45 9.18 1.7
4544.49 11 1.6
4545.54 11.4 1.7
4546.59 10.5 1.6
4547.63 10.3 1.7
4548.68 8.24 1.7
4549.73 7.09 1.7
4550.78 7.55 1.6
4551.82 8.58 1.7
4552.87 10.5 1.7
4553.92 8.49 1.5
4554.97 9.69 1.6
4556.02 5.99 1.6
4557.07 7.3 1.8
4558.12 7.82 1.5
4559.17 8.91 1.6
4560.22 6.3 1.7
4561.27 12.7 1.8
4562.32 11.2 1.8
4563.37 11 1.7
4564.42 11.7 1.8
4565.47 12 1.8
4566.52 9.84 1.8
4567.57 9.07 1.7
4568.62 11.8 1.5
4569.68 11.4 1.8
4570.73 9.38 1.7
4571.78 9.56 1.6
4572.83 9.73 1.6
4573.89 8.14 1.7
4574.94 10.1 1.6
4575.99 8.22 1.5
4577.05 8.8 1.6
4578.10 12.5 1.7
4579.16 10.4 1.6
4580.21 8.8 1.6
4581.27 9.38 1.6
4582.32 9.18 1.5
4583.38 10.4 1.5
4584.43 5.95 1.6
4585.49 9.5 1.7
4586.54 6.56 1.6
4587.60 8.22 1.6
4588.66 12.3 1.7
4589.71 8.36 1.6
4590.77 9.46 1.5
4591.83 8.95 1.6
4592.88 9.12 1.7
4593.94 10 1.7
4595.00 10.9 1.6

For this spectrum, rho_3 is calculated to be 4561.27 angstrom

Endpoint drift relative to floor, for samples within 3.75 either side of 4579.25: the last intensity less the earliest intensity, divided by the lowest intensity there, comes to 0.12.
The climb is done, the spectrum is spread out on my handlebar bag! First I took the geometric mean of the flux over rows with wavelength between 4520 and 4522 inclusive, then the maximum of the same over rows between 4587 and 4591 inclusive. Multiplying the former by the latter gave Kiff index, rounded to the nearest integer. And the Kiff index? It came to 143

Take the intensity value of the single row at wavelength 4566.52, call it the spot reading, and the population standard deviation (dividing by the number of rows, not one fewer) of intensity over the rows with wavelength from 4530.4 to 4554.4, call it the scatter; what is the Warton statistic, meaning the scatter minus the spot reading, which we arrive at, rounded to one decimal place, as -8.4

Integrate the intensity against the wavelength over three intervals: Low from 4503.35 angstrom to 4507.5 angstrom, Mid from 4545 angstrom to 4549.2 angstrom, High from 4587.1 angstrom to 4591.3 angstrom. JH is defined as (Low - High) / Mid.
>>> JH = 0.14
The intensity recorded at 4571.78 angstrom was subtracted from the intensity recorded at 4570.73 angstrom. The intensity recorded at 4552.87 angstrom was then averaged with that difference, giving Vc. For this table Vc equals 5.2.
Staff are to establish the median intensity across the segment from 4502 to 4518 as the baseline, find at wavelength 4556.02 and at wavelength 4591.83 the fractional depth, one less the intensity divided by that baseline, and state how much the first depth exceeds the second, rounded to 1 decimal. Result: 0.3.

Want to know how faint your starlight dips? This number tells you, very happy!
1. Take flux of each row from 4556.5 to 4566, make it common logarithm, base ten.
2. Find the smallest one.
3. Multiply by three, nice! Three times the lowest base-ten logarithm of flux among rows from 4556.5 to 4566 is 2.40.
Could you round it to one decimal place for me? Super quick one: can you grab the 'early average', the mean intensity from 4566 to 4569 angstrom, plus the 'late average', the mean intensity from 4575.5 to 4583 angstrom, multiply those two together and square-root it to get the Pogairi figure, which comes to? 9.9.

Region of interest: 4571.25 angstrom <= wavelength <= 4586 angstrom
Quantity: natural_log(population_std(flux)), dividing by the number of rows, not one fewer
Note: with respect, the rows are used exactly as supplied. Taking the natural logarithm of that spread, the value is 0.34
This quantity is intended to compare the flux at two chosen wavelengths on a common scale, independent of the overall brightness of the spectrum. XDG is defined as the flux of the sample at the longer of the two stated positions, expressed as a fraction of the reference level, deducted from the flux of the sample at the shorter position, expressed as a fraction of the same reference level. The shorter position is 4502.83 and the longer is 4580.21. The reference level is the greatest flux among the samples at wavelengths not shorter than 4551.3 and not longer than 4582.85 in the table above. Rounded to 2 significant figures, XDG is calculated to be -0.15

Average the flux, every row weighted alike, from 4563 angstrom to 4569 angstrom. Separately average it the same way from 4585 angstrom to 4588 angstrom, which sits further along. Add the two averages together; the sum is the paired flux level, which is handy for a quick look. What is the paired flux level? 19.0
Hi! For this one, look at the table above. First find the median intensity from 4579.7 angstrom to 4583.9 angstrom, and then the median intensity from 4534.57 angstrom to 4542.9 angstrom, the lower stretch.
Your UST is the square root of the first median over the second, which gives 1.05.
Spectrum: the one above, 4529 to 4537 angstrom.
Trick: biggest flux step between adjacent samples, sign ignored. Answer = 2.6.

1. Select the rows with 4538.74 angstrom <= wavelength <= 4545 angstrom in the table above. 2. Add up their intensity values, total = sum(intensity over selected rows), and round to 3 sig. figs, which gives 58.1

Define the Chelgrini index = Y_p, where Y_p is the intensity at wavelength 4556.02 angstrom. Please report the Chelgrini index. 5.99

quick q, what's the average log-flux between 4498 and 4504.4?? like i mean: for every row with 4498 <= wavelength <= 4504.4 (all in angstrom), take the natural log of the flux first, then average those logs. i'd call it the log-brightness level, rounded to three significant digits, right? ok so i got 2.33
